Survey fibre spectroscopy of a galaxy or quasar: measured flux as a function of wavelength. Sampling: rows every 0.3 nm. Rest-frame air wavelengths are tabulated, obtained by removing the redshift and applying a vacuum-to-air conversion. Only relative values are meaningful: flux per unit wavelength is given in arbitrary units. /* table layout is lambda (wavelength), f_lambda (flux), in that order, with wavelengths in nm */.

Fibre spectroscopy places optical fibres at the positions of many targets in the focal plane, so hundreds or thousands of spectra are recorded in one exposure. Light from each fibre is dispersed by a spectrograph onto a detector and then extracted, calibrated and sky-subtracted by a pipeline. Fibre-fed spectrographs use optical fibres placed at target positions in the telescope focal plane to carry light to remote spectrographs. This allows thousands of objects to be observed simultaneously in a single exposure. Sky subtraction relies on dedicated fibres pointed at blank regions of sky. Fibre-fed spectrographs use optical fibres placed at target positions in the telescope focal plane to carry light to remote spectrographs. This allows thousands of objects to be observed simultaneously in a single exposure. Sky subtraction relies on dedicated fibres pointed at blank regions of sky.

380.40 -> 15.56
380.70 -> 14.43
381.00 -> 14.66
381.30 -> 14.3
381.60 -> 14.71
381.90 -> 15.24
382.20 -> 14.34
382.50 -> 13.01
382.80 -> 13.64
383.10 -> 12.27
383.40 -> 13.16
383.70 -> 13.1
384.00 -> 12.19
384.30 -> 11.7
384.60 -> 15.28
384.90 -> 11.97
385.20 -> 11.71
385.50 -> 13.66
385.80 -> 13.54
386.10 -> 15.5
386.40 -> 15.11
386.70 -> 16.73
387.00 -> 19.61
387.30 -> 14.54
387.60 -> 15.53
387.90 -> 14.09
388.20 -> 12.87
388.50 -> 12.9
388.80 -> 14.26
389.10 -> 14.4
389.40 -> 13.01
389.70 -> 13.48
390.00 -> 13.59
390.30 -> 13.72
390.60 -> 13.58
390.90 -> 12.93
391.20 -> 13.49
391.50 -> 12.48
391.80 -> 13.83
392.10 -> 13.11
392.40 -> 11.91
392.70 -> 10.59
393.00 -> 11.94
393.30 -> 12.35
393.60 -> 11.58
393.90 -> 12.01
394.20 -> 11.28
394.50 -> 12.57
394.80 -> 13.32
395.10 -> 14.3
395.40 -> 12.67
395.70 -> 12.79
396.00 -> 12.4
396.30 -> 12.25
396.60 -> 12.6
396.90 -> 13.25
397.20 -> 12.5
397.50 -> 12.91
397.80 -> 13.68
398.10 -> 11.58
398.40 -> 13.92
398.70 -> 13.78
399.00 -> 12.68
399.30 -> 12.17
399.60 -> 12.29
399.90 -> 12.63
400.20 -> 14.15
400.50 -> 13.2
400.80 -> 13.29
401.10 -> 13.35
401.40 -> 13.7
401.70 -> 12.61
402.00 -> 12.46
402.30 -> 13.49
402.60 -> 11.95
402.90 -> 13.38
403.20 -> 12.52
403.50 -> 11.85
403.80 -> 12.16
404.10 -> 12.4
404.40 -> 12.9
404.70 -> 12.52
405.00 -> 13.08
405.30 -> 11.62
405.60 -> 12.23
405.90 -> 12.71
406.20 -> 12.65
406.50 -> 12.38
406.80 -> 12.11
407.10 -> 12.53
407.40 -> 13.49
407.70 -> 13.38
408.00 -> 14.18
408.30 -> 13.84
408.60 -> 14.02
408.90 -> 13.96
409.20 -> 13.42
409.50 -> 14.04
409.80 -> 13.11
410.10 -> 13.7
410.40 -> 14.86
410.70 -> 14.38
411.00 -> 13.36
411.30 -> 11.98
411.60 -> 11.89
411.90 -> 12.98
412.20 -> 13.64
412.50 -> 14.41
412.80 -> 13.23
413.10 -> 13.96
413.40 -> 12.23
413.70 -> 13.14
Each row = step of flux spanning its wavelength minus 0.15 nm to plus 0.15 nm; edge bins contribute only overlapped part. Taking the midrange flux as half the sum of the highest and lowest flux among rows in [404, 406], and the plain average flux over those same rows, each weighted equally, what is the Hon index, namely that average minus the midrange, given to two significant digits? 0.14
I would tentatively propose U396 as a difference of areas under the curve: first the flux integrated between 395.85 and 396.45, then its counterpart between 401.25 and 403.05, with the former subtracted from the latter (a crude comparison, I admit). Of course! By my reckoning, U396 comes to 16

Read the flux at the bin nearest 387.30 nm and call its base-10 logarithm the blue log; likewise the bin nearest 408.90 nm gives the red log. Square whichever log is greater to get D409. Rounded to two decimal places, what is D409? 1.35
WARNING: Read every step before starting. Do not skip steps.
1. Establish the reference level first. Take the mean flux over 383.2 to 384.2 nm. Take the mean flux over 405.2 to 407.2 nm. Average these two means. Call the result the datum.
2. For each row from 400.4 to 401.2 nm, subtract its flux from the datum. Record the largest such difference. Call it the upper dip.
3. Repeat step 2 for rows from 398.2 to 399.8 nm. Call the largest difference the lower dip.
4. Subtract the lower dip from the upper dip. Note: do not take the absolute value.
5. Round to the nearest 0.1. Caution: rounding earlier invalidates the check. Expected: -1.0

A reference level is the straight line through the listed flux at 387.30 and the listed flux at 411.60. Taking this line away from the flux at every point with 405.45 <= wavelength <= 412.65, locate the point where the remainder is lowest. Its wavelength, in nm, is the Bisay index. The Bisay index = 405.60 nm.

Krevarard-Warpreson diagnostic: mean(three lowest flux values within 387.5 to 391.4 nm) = 12.9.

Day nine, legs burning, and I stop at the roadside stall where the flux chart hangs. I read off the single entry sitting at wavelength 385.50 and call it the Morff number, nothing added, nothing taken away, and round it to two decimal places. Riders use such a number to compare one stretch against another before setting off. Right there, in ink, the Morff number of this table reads 13.66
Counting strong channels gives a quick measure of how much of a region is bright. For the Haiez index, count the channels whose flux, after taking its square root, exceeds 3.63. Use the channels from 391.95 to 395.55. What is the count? 2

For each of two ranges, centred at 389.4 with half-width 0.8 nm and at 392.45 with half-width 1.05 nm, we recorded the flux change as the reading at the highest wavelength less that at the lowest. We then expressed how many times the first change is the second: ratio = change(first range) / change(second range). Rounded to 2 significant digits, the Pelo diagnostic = 5.2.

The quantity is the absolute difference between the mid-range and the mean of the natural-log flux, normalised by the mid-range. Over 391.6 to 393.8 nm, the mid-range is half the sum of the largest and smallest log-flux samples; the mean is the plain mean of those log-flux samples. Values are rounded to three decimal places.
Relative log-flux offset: 0.002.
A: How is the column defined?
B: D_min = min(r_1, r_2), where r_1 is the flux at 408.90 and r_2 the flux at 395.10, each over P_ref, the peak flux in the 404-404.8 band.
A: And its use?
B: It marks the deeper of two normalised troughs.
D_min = 1.08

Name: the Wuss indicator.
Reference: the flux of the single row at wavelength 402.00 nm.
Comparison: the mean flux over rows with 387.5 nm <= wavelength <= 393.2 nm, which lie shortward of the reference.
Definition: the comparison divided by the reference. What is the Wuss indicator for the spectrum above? 1.06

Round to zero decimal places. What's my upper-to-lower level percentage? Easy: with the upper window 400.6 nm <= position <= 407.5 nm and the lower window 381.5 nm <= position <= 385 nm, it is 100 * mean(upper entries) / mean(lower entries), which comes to 95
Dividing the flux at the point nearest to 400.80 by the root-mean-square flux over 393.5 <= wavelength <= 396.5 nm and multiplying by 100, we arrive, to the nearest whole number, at 106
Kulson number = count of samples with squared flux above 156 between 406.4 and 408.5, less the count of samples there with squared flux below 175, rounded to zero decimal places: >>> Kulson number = 2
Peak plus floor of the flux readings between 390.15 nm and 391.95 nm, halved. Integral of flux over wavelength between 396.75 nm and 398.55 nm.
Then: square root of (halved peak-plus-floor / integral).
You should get 0.75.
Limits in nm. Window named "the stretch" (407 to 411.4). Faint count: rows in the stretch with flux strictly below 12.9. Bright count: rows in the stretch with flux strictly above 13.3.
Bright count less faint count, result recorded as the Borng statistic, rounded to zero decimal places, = 10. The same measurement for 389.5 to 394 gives -1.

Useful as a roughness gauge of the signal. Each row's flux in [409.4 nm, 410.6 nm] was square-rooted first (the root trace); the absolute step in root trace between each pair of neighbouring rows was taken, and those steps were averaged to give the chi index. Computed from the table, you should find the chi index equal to 0.12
